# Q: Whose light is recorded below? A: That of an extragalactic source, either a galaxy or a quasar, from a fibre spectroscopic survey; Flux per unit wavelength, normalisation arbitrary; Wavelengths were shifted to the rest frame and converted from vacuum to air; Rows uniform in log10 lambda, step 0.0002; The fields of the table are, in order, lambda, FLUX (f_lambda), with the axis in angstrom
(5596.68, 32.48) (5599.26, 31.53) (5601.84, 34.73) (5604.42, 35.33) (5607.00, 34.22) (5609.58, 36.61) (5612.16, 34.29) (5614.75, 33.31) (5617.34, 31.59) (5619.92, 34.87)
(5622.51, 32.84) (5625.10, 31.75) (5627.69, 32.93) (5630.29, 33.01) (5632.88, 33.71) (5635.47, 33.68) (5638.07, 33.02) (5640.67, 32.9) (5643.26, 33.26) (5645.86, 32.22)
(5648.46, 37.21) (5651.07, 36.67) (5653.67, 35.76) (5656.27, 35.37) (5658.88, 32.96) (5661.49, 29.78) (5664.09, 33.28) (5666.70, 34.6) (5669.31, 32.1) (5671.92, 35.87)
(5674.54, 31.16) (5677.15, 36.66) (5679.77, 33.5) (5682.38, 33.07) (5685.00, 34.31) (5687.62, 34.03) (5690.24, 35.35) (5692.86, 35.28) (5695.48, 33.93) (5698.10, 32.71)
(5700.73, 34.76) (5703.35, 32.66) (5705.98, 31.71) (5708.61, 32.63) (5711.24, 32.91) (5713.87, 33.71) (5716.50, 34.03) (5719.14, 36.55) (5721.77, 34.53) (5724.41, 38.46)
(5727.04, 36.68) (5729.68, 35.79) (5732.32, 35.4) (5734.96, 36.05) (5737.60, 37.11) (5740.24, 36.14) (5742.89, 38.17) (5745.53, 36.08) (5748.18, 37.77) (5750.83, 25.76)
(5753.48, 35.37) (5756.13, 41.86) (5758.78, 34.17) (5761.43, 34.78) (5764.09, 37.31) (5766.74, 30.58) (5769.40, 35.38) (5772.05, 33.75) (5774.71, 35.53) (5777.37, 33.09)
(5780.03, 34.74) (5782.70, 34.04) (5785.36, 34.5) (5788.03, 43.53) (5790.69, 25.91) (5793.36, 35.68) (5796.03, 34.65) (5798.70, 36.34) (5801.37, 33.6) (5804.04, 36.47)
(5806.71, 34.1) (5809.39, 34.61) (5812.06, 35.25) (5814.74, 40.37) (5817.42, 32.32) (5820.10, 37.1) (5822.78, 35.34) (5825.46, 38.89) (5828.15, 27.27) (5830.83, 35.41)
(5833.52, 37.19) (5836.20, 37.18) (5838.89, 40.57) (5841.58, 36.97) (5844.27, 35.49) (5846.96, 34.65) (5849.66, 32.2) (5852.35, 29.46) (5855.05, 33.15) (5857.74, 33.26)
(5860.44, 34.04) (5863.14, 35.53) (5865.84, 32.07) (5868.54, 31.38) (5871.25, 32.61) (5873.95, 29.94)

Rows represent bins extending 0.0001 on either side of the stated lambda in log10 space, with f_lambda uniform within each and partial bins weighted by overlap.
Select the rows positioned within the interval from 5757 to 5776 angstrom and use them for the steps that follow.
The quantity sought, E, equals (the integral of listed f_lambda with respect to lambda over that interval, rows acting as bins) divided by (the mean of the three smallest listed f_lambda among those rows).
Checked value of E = 20.1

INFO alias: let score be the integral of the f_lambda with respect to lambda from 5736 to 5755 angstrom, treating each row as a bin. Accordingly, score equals 670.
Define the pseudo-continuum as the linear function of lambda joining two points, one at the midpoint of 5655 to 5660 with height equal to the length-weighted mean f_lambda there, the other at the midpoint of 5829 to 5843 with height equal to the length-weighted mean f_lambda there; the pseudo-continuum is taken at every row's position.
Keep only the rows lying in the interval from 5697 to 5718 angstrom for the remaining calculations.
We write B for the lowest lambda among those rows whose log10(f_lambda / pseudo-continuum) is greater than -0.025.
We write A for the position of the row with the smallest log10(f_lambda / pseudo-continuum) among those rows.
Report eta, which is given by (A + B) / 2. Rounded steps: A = 5705.98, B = 5700.73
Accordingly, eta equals 5703.4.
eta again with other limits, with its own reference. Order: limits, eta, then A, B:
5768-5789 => 5773.4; 5777.37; 5769.40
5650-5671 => 5656.3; 5661.49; 5651.07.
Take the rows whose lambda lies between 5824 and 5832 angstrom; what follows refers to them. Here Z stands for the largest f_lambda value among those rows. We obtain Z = 38.89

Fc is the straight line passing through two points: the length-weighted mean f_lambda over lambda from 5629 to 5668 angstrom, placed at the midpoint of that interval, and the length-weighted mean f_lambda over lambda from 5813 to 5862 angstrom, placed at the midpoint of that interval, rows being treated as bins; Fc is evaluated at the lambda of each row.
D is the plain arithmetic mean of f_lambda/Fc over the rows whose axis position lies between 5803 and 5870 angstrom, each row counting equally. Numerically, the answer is 0.994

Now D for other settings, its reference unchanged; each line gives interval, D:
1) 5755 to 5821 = 1.013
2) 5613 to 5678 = 0.994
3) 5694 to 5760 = 1.019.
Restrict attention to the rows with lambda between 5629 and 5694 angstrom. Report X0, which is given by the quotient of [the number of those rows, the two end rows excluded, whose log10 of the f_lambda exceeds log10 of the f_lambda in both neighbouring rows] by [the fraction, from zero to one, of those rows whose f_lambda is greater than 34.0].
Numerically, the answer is 18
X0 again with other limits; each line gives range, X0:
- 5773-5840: 11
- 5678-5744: 9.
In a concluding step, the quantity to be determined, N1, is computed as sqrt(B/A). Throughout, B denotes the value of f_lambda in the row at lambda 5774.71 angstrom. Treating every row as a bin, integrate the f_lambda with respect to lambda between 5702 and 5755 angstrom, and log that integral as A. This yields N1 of 0.139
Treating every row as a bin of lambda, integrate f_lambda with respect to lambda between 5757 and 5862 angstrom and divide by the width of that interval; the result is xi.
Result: 34.9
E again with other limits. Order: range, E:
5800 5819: 20.1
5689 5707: 18.8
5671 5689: 18.8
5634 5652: 18.8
